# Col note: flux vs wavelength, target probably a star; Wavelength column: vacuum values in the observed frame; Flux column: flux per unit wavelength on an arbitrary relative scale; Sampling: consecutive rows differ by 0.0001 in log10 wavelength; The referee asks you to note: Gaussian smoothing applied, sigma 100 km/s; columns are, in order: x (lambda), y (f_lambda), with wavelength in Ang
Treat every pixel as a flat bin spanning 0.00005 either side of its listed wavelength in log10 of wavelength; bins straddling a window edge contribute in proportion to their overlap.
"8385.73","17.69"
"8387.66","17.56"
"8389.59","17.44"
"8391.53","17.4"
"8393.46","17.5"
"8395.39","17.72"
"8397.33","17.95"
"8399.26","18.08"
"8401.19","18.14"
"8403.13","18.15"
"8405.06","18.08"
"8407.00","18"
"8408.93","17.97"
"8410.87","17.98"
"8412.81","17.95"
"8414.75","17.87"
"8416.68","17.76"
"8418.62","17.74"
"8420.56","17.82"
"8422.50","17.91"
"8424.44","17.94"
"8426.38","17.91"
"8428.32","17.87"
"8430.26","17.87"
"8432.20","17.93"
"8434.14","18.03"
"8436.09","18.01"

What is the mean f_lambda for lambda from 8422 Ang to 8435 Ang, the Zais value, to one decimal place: 17.9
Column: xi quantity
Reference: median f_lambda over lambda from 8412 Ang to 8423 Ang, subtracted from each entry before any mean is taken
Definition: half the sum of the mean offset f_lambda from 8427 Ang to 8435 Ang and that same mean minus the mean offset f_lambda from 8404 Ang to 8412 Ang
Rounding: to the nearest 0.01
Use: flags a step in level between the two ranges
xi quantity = 0.00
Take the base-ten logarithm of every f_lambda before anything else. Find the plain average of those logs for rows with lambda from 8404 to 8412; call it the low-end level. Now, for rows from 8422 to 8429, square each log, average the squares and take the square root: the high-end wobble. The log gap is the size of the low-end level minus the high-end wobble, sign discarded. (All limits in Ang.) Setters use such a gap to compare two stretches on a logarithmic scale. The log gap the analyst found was 0.002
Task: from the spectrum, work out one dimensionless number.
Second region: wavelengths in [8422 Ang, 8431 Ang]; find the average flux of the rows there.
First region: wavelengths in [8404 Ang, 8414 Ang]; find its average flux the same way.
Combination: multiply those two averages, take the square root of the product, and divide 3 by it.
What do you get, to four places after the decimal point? 0.1672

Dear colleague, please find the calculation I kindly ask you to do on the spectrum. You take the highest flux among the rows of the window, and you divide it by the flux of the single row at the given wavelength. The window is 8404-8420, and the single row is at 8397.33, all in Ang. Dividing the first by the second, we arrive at 1.01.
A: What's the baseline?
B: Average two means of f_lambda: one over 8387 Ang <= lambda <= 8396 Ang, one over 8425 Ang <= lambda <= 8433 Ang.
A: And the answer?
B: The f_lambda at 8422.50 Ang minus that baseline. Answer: 0.20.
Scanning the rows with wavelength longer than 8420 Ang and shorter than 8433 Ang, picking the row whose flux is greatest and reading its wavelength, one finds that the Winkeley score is 8424.44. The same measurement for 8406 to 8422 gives 8407.00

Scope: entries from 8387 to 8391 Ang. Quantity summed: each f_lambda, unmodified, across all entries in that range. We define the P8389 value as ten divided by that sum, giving 0.286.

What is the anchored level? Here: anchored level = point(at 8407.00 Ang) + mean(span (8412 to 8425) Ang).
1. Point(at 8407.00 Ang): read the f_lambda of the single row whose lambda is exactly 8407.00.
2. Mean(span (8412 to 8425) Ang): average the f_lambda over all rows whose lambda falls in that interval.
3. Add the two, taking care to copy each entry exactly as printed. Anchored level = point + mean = 35.9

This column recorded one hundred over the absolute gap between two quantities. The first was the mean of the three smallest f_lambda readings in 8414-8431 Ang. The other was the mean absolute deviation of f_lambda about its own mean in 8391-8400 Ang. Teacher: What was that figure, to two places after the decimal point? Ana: 5.70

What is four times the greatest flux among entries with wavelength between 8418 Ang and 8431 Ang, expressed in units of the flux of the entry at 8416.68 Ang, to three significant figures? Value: 4.04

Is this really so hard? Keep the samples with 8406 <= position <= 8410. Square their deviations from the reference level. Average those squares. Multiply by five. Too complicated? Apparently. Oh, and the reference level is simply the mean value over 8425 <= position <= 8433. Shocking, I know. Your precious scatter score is 0.04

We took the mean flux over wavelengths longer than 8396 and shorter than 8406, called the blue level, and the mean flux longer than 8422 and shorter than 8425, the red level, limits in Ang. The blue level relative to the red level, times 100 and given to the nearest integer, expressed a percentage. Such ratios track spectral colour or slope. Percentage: 101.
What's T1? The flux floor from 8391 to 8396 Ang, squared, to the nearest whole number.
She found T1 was 303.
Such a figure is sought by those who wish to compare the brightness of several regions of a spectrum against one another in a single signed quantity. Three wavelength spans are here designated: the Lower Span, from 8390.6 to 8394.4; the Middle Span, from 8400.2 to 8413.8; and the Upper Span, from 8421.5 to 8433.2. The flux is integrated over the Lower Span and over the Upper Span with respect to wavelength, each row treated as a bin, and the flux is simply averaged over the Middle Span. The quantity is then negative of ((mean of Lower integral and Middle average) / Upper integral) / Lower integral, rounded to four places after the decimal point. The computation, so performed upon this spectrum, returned -0.0030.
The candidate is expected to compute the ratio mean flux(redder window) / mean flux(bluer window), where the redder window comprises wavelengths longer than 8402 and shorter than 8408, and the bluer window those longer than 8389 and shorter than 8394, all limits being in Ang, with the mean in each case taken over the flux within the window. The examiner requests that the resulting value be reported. 1.04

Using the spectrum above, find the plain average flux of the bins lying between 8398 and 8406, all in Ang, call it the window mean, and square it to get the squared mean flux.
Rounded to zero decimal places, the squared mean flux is 328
